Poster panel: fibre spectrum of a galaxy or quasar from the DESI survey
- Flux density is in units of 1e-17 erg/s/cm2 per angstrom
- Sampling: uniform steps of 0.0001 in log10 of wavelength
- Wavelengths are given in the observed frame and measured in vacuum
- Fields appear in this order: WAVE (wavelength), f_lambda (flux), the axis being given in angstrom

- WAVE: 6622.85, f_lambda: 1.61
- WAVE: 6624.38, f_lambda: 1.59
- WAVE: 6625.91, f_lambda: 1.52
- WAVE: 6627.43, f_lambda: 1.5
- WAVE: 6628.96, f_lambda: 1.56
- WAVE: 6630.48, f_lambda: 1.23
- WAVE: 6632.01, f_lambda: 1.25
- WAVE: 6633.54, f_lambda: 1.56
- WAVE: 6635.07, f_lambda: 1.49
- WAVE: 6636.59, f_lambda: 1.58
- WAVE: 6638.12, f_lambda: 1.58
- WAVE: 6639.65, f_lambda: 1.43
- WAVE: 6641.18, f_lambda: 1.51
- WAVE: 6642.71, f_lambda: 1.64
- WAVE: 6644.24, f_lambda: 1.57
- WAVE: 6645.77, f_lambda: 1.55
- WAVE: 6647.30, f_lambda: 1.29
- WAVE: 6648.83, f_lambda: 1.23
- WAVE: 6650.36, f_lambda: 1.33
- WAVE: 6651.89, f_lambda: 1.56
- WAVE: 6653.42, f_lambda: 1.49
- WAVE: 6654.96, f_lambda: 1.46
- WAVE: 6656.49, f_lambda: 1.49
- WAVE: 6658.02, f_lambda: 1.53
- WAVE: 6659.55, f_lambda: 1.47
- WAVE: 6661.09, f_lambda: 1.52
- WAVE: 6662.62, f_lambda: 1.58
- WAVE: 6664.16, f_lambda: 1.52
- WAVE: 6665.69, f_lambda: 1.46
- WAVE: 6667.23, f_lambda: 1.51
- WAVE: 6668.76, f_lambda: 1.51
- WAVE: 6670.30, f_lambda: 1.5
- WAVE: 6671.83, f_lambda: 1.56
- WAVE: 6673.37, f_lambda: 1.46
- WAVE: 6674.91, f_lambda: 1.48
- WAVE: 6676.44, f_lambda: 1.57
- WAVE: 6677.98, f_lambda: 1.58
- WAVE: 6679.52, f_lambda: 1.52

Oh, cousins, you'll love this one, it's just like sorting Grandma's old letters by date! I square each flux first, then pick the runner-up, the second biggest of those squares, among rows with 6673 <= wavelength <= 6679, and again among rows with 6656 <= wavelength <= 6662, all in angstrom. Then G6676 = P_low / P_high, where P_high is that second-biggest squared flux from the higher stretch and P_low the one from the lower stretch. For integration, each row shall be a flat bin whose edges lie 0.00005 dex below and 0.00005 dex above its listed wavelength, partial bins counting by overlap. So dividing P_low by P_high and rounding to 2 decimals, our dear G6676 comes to 0.94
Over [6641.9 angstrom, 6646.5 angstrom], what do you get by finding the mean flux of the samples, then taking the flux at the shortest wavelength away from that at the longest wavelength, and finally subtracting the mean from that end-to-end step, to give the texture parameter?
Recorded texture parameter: -1.68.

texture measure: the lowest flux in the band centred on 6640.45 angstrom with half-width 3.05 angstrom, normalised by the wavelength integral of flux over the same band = 0.15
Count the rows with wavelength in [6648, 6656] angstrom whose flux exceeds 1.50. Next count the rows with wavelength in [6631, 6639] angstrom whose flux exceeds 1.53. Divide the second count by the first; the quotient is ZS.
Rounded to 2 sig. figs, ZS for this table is 3.0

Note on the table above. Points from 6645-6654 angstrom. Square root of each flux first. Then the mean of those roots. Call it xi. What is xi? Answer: 1.19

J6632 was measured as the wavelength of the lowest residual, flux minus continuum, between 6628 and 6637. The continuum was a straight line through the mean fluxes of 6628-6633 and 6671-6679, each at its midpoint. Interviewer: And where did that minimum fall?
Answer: 6630.48 angstrom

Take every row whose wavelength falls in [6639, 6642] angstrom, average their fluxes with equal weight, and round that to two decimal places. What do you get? 1.47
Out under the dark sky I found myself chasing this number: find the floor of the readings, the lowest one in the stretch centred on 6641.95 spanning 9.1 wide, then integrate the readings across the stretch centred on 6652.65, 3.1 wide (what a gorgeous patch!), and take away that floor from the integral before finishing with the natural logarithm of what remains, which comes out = 1.2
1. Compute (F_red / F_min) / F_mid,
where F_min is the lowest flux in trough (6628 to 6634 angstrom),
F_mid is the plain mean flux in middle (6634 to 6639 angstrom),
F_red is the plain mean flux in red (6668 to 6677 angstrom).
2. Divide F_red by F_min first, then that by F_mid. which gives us 0.79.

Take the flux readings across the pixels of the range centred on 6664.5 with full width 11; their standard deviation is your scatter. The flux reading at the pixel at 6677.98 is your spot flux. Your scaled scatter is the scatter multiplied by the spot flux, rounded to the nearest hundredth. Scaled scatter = 0.06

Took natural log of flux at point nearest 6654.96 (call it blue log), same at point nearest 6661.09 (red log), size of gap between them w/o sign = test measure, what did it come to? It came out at 0.040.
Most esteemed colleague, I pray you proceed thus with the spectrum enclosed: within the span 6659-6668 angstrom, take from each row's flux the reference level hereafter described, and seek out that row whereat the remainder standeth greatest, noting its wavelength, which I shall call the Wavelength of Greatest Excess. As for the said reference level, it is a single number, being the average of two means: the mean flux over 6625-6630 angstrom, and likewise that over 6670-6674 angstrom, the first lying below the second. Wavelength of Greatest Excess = 6662.62 angstrom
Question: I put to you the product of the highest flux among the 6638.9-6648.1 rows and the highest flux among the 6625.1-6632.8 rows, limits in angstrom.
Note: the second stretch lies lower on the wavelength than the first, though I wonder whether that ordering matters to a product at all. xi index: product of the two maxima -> 2.56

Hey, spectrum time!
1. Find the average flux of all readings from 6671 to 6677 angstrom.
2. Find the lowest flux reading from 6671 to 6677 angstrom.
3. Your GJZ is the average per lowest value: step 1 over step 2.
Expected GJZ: 1.04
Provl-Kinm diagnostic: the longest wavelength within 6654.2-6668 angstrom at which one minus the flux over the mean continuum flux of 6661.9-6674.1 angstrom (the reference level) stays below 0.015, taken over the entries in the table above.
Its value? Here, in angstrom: 6667.23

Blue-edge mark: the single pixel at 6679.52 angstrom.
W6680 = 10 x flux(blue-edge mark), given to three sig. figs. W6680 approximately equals 15.2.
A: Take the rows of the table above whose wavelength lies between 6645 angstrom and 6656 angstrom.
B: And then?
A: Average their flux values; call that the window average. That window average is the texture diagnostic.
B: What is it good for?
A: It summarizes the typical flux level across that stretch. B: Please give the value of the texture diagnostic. 1.42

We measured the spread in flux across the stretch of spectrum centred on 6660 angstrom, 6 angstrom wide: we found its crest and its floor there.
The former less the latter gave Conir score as 0.110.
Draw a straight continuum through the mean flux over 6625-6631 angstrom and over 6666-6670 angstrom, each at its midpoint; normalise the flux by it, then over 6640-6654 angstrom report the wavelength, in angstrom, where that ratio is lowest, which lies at 6648.83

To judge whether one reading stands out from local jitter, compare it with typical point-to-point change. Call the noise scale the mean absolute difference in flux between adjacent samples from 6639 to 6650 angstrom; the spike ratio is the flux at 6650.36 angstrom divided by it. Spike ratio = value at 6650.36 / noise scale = 13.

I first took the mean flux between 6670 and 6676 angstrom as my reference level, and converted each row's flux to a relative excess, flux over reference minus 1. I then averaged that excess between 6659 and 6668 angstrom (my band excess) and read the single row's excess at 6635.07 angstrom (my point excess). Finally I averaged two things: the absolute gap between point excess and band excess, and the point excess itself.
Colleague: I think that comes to 0.00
